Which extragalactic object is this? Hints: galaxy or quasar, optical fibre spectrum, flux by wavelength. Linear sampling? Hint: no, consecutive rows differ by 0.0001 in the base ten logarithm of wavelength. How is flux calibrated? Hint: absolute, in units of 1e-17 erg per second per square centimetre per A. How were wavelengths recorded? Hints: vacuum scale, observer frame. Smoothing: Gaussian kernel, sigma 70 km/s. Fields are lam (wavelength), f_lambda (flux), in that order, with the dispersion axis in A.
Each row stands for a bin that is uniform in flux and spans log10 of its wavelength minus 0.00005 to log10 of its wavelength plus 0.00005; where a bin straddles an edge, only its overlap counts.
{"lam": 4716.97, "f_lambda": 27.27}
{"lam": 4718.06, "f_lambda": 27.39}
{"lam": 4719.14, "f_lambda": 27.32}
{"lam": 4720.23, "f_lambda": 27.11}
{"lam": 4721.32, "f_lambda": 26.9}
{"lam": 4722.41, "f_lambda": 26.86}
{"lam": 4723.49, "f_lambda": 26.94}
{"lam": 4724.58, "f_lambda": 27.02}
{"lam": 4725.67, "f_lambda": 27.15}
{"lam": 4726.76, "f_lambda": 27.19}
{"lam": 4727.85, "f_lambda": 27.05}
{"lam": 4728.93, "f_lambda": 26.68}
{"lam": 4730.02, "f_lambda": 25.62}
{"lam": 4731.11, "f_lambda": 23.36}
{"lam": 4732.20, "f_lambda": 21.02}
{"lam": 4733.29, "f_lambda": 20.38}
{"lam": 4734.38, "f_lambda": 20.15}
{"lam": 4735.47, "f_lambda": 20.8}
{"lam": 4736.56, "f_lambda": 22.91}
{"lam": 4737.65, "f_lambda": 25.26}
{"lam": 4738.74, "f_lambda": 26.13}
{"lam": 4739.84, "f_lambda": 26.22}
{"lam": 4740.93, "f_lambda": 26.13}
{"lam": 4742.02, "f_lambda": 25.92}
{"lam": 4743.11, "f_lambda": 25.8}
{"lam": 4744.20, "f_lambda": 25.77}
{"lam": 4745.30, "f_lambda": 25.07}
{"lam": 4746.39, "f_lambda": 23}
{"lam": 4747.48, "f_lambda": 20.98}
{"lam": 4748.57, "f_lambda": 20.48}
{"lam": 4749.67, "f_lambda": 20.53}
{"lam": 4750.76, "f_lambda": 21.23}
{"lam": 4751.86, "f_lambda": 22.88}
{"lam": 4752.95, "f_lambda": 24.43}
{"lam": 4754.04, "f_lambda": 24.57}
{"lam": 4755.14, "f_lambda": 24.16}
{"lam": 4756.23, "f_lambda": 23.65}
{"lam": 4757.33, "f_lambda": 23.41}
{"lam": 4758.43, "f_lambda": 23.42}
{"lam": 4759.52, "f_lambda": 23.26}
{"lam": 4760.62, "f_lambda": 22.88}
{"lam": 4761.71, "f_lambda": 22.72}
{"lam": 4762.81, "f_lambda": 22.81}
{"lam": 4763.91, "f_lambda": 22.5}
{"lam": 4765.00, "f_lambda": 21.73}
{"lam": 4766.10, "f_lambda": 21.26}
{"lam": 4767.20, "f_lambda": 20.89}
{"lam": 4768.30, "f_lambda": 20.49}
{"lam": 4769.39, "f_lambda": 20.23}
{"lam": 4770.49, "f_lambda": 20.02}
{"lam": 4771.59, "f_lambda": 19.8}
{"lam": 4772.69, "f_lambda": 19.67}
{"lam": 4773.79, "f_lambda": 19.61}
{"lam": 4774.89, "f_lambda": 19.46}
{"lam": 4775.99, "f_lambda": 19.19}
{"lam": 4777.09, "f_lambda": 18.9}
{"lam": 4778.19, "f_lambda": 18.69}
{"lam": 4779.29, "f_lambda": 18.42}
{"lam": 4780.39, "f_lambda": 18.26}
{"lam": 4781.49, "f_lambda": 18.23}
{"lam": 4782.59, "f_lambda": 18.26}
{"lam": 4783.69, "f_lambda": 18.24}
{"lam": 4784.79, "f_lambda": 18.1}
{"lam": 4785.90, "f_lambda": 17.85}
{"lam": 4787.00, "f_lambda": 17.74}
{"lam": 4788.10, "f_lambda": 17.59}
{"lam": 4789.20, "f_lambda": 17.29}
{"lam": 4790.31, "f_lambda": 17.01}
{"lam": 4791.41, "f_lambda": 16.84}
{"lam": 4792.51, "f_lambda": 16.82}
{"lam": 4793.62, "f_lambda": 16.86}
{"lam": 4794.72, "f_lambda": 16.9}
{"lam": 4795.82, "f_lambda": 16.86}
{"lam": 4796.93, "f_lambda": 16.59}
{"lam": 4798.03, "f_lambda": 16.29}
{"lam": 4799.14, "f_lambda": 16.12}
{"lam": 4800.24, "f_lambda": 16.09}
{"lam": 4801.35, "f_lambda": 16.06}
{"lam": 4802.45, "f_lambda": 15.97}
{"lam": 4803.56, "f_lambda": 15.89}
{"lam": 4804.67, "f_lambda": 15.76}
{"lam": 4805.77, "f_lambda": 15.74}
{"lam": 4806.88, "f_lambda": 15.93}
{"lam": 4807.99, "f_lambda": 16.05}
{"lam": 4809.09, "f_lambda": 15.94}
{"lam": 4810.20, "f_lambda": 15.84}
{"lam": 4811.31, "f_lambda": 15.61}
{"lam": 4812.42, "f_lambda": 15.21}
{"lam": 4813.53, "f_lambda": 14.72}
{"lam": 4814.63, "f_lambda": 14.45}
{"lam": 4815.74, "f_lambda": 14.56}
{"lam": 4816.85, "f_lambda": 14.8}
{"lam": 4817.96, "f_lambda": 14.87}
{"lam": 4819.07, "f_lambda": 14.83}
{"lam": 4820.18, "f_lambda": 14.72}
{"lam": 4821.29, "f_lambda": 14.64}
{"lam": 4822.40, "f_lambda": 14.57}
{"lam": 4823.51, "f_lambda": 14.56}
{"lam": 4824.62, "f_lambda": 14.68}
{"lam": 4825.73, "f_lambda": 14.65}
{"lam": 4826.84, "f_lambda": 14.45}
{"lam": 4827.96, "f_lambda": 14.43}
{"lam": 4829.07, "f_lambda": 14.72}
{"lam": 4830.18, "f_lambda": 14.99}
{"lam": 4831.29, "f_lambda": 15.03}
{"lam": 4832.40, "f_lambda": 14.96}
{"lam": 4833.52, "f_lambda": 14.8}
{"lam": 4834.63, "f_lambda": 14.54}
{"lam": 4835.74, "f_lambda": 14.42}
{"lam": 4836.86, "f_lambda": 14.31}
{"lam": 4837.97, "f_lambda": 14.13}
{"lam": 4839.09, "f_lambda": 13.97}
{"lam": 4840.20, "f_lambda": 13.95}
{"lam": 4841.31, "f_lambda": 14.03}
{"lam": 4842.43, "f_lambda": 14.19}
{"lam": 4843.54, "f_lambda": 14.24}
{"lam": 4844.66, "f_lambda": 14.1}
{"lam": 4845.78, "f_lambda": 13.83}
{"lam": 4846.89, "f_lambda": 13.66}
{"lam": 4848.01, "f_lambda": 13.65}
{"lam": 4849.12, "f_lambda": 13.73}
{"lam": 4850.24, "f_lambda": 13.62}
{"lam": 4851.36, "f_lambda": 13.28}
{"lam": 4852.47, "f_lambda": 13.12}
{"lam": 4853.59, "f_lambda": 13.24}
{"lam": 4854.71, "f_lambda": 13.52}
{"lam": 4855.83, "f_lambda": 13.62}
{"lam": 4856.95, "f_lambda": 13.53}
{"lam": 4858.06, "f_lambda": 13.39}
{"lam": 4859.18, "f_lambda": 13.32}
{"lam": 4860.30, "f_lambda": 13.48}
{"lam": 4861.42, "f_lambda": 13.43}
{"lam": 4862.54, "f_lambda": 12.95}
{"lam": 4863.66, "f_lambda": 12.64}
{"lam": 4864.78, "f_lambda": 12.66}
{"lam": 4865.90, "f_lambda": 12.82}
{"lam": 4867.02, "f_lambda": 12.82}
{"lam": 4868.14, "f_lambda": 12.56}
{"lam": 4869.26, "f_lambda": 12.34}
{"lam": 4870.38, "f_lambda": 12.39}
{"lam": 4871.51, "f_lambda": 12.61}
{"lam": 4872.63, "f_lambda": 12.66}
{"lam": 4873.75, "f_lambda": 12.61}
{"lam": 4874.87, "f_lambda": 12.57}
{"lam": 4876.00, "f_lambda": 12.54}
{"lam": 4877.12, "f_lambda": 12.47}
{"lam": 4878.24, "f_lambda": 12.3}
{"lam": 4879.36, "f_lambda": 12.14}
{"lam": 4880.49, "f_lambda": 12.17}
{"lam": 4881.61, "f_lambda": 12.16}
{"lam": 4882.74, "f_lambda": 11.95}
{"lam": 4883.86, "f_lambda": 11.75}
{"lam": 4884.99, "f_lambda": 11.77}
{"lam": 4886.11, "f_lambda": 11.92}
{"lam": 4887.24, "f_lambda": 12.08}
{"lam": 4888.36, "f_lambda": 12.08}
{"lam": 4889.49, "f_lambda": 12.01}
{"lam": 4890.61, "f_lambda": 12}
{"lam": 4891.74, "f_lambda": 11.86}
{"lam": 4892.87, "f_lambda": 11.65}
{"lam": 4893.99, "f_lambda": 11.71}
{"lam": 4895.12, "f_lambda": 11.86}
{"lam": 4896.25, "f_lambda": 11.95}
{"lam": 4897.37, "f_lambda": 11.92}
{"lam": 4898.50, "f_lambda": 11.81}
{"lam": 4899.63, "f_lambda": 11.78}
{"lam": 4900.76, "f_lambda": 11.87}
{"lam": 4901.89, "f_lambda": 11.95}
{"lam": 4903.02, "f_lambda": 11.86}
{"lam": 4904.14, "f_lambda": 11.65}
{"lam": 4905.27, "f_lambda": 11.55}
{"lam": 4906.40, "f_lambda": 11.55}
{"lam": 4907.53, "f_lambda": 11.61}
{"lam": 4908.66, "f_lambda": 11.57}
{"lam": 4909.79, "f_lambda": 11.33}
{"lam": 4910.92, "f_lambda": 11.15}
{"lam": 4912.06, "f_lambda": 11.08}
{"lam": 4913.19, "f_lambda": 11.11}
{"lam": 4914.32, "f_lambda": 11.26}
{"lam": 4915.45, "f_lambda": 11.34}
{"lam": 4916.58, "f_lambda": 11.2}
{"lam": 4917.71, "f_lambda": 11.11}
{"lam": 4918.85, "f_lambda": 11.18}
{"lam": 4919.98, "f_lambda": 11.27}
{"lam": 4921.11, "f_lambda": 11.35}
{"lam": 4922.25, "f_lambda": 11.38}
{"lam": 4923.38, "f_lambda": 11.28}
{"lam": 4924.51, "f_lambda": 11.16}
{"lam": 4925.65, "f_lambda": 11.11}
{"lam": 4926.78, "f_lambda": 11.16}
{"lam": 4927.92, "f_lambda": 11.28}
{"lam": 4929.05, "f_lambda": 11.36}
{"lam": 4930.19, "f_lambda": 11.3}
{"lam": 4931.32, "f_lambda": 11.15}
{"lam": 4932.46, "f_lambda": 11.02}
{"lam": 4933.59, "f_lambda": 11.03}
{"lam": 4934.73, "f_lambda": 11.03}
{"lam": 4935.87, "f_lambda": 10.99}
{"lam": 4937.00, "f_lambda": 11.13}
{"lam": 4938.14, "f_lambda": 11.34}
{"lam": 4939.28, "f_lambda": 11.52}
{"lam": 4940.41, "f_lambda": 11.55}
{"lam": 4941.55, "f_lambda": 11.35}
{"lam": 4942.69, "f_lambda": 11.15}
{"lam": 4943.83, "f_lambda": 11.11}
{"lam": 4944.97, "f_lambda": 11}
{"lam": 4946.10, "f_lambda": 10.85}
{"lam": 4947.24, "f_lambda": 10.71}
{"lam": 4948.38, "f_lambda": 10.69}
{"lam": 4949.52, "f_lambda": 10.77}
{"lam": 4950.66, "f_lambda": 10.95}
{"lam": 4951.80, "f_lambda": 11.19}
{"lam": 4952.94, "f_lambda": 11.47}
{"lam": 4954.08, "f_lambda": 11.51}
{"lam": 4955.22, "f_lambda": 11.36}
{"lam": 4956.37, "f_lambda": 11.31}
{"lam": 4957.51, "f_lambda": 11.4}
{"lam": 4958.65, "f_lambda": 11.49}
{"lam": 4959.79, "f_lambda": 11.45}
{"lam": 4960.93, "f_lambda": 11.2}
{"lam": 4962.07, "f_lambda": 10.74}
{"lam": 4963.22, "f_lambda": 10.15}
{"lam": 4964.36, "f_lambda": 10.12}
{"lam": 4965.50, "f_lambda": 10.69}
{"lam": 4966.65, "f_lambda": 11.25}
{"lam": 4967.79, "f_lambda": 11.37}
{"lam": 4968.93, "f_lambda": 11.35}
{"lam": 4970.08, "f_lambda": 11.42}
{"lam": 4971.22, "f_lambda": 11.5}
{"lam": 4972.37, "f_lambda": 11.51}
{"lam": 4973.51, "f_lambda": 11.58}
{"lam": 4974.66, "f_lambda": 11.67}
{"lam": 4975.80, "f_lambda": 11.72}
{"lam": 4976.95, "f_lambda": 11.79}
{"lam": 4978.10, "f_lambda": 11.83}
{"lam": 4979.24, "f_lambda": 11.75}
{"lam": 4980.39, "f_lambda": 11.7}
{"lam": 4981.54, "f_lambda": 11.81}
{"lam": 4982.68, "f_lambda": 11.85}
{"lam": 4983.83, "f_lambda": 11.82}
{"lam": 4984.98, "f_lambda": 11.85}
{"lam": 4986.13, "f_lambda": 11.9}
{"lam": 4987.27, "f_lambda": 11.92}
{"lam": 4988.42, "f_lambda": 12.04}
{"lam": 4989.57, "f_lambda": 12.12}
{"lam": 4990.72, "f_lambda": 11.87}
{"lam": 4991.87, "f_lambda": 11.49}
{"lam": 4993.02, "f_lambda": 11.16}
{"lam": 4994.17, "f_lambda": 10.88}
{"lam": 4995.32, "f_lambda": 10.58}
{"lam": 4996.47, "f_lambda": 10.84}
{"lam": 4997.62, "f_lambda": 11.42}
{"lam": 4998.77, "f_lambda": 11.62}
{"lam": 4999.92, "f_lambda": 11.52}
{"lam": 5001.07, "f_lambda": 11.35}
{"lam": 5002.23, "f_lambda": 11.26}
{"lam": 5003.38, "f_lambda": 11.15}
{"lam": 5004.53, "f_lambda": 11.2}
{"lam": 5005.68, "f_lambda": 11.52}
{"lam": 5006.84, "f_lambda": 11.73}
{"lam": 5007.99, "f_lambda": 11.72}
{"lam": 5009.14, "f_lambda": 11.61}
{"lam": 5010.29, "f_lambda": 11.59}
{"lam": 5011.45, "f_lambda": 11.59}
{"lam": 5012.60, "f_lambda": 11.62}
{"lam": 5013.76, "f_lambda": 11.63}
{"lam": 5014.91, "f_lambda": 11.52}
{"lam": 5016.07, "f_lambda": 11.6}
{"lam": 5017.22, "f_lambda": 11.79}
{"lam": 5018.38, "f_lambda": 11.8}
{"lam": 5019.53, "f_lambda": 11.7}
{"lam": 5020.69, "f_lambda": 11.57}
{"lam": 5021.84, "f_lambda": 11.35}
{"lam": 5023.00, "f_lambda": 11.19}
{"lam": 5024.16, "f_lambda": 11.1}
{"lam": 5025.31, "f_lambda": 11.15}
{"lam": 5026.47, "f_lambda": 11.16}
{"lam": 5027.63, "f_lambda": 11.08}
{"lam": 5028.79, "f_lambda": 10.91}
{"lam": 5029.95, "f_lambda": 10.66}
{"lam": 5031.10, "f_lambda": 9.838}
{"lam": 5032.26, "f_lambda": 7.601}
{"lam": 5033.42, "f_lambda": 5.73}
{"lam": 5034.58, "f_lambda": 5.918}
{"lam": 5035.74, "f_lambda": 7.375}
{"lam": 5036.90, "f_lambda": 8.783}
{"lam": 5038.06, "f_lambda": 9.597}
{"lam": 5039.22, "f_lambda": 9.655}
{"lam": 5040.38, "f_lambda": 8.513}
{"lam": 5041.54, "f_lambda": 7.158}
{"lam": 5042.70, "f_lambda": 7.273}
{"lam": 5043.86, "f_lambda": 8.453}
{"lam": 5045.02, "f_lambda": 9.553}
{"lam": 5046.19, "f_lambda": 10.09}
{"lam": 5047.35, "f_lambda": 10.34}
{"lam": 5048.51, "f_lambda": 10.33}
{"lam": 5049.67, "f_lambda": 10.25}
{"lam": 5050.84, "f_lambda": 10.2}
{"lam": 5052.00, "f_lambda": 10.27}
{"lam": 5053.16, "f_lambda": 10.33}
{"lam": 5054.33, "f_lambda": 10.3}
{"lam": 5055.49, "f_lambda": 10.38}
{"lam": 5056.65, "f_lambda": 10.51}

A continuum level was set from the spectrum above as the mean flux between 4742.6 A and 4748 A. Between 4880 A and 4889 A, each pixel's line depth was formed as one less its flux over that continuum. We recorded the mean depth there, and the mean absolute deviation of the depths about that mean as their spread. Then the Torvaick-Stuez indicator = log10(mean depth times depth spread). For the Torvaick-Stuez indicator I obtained -2.54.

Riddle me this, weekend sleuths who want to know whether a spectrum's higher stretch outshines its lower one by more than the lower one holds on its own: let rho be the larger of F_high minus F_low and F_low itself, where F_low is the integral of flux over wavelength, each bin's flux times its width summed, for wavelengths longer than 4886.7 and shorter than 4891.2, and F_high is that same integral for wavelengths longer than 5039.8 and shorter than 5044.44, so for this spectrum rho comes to 54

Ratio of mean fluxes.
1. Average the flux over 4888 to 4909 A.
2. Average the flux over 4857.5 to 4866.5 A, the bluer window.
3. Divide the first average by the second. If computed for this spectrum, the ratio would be 0.90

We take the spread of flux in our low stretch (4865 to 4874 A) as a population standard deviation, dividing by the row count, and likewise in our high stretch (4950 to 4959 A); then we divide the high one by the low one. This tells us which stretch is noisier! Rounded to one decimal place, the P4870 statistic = 1.1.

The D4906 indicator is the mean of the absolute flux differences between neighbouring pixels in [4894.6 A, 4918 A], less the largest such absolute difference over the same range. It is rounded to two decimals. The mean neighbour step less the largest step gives -0.14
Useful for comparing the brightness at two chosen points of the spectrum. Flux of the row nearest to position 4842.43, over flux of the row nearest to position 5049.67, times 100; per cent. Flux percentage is 138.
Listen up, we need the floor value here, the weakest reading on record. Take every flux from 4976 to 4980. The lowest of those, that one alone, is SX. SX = 11.75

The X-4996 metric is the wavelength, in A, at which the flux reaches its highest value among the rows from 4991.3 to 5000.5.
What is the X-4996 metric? 4998.77 A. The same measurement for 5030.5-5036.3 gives 5031.10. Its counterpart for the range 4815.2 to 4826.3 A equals 4817.96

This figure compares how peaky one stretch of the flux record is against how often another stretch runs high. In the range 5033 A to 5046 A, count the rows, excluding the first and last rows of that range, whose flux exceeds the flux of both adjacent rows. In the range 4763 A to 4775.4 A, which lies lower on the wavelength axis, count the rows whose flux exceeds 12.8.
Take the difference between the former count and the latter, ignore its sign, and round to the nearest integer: 10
